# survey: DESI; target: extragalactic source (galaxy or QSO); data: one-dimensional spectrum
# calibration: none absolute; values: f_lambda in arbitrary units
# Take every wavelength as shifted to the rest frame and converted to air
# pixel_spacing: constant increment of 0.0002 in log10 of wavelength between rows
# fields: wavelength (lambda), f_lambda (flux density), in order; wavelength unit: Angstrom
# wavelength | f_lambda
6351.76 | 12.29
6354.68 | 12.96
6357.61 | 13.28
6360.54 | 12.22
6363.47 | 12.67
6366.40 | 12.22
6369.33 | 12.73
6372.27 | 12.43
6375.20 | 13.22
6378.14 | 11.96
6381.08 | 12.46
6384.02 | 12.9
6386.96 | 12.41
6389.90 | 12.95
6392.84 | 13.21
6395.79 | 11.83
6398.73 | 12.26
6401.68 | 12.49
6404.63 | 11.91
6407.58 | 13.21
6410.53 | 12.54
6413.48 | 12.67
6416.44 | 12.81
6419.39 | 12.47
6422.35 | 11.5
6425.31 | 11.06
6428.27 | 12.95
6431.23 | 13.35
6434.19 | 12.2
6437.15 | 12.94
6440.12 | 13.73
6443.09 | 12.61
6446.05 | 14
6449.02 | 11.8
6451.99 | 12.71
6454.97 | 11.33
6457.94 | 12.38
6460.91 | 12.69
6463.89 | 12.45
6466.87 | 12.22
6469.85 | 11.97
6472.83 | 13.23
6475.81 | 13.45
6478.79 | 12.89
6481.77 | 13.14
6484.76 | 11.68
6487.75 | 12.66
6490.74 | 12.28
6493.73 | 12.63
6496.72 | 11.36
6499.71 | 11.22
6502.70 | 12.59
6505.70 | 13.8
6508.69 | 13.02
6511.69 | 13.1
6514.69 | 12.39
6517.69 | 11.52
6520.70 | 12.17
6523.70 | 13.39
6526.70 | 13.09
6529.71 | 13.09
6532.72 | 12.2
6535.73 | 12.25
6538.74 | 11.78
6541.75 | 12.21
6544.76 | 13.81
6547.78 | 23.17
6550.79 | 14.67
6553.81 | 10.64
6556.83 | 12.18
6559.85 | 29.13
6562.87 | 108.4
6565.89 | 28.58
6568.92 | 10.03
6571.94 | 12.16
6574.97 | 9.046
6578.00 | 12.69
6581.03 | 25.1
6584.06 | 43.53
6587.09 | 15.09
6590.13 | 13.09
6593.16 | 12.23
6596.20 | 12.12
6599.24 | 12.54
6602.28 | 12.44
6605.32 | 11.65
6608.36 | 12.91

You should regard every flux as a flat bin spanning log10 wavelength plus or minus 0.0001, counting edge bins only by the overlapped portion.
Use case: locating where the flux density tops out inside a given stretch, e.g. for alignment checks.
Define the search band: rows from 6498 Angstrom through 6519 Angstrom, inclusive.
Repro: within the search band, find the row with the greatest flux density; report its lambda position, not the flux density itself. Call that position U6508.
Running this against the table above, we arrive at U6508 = 6505.70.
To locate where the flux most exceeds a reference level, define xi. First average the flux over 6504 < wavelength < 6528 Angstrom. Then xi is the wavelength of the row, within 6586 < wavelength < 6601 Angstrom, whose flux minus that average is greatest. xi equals 6587.09 Angstrom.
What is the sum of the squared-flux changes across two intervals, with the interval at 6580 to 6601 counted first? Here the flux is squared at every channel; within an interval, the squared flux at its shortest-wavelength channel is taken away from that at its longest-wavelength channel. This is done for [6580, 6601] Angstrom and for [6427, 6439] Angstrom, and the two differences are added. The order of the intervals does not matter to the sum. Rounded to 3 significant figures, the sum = -473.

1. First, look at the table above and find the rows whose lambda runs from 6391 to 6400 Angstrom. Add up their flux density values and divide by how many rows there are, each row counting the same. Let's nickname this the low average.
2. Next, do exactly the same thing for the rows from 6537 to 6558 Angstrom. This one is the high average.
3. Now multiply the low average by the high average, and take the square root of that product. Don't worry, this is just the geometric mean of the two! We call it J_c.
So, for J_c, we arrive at 13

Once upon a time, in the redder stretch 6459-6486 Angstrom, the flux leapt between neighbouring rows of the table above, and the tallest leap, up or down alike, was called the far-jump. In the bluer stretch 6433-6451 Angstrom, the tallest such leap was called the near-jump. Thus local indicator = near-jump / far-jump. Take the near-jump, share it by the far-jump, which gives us 1.51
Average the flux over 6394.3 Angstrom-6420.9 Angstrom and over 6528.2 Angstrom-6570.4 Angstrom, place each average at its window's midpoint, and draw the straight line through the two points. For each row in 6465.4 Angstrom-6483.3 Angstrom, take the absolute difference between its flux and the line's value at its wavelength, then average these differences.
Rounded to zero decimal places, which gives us 4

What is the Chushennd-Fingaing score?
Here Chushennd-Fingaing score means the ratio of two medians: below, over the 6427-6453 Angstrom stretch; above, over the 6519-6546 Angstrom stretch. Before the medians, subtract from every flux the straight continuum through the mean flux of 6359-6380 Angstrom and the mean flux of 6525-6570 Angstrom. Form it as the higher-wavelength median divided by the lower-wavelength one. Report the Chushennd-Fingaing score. 2.7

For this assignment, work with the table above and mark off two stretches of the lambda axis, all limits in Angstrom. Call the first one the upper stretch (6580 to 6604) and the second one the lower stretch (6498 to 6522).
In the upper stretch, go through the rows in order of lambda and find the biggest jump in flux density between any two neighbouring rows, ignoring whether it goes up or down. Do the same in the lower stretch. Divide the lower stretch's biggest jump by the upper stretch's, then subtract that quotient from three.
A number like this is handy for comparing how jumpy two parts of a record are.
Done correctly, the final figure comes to 3.0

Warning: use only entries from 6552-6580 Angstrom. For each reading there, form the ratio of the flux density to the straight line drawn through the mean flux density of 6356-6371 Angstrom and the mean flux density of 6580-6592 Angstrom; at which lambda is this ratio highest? 6562.87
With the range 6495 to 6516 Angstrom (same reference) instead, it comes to 6505.70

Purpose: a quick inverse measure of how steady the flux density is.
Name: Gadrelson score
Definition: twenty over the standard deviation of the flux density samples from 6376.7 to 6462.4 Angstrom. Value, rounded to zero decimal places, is 30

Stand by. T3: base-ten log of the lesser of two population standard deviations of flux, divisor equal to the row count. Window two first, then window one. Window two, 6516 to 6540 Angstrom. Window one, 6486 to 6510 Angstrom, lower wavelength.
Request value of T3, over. -0.20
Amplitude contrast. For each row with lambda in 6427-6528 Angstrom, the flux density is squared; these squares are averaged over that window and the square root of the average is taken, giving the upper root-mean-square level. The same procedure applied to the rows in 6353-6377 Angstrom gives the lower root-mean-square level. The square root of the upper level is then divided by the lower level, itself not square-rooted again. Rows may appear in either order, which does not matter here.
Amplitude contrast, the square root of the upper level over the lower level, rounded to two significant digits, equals 0.28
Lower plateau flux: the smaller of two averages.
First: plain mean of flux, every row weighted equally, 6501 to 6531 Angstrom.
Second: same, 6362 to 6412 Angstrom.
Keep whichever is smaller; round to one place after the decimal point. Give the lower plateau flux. 12.6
